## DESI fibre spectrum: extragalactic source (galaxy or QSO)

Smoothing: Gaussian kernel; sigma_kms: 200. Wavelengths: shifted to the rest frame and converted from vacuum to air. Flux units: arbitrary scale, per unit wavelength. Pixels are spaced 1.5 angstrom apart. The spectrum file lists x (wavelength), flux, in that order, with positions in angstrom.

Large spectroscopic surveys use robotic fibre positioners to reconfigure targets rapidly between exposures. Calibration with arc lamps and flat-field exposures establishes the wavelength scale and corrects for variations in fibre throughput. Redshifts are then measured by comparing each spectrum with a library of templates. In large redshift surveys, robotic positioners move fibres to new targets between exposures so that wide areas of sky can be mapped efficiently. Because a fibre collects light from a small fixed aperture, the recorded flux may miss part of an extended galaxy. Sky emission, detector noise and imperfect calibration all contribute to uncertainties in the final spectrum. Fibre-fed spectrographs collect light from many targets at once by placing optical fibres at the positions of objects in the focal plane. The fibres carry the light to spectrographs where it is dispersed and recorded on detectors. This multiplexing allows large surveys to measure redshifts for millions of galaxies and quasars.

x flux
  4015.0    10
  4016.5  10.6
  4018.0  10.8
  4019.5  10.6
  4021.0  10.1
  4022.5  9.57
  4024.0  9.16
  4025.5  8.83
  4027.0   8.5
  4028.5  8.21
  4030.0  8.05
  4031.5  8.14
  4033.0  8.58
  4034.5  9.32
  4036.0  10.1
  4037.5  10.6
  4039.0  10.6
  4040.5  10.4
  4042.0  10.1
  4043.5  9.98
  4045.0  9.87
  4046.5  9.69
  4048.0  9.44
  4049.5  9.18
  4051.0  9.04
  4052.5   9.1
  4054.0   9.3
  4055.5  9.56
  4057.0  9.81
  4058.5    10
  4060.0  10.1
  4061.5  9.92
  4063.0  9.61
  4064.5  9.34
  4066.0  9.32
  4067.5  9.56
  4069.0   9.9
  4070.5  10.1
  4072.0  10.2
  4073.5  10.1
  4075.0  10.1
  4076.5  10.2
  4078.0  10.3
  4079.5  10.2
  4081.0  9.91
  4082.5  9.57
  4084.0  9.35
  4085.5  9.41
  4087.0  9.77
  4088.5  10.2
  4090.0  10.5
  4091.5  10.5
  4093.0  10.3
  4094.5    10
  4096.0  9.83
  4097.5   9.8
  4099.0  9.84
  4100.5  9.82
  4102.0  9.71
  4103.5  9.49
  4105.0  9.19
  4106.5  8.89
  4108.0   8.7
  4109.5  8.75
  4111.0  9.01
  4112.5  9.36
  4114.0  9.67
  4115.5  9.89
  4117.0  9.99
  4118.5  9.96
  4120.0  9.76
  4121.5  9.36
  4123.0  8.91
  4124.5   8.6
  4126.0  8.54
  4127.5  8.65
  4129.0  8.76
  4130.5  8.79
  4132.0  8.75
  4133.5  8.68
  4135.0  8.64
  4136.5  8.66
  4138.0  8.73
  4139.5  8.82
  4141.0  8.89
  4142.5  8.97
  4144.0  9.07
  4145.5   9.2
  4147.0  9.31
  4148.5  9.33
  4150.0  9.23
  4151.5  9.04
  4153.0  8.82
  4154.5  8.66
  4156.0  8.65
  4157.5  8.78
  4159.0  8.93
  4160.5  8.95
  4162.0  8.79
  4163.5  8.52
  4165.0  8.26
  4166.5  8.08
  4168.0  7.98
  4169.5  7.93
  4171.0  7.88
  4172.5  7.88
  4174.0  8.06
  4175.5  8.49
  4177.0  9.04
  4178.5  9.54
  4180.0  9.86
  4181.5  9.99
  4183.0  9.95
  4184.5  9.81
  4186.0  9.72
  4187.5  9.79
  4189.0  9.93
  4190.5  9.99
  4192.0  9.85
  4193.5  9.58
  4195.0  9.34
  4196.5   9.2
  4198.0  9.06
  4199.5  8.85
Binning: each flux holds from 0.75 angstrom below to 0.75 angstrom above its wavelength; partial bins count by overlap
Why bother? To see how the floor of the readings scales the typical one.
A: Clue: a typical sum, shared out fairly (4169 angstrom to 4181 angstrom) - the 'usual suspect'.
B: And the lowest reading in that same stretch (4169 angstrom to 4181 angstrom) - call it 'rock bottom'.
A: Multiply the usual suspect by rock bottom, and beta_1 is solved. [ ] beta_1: 68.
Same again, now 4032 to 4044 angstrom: 85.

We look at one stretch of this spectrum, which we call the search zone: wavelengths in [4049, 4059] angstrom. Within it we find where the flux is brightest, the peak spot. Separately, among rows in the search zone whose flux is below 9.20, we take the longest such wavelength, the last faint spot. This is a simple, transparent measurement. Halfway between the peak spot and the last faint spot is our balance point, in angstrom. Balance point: 4055.5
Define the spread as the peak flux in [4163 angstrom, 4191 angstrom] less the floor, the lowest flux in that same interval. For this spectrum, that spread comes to 2.1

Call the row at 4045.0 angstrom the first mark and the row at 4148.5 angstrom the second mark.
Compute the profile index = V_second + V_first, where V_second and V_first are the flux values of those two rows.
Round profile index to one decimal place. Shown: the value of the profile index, 19.2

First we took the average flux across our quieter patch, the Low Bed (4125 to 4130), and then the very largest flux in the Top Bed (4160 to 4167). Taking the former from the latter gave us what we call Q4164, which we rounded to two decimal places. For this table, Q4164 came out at 0.30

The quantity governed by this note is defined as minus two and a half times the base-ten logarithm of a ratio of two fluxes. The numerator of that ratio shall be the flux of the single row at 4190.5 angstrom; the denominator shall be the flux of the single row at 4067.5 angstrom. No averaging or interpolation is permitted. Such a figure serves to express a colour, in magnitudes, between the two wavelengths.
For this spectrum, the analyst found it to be -0.05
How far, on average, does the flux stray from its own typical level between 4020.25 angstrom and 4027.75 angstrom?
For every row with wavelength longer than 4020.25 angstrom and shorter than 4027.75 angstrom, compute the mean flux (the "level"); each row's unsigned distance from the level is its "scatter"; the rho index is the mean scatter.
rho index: 0.48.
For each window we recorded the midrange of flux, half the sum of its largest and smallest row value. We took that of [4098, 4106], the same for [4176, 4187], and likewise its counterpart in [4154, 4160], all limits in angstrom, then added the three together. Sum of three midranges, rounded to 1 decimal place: 27.8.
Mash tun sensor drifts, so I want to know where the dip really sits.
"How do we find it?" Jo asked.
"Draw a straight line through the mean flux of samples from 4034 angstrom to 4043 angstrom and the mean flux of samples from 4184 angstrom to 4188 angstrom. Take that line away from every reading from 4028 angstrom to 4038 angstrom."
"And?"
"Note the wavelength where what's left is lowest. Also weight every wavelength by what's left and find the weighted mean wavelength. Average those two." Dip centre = 4030.4 angstrom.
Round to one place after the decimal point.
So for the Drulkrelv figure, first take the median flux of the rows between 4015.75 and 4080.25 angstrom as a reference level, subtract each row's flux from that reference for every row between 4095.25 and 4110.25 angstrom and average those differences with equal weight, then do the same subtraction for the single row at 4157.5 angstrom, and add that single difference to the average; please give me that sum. 1.6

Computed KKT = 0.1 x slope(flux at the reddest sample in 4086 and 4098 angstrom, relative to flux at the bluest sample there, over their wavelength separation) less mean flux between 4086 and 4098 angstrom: -10.1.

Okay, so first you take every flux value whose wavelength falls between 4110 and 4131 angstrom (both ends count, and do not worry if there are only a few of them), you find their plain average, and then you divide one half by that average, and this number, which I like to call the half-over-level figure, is 0.0542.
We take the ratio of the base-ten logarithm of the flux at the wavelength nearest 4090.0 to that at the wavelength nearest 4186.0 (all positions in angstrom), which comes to 1.03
